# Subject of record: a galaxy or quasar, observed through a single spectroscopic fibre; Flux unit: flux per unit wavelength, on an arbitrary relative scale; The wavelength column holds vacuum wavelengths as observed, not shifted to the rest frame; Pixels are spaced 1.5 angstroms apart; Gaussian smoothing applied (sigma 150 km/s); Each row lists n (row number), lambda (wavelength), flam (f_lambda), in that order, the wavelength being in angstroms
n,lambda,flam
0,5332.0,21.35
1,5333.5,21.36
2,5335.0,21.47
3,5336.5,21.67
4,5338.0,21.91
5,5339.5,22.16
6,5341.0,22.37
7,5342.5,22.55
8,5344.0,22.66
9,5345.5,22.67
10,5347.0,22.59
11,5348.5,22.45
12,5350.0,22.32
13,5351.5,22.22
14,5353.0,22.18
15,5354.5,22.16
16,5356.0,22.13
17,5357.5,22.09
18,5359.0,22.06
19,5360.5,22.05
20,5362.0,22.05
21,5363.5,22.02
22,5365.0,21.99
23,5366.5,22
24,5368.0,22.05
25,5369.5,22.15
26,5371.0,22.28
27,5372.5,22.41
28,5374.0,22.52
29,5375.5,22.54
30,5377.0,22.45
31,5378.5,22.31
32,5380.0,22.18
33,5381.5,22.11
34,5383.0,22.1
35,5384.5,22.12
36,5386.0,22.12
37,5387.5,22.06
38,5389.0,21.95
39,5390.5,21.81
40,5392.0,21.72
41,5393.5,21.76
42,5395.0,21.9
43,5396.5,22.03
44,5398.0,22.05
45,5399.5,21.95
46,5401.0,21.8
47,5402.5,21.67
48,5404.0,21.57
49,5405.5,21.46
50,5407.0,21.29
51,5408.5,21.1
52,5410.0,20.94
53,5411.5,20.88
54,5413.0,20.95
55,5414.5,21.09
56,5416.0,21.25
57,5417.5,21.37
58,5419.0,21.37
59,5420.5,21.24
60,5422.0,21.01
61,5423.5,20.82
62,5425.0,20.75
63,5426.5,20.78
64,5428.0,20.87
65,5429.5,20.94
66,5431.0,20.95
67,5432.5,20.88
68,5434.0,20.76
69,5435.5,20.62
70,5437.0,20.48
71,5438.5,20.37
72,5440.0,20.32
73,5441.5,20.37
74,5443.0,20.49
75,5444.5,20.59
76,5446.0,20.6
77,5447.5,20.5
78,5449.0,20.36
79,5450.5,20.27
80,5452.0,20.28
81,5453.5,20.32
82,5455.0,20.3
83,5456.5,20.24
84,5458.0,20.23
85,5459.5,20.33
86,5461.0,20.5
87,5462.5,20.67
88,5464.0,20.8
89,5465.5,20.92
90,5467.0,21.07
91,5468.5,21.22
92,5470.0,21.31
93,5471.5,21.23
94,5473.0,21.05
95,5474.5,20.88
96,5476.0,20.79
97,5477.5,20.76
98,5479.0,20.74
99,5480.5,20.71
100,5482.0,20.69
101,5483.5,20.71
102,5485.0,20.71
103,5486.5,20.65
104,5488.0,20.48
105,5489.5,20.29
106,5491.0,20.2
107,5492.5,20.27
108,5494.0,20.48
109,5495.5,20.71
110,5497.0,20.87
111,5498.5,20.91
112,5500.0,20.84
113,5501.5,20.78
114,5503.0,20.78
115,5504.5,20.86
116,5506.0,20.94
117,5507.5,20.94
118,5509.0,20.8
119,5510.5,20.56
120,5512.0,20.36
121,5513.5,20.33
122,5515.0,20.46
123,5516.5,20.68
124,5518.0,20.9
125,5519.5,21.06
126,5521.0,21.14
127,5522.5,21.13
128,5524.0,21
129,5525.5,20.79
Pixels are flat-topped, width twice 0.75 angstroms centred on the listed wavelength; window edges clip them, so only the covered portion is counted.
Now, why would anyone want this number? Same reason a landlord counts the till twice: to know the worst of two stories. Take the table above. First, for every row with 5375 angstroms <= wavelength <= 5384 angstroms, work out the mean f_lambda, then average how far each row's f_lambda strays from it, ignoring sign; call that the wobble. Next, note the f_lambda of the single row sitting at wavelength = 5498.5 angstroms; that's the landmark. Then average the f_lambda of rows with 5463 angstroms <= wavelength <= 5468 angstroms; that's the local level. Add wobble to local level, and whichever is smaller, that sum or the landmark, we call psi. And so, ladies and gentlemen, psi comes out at 20.9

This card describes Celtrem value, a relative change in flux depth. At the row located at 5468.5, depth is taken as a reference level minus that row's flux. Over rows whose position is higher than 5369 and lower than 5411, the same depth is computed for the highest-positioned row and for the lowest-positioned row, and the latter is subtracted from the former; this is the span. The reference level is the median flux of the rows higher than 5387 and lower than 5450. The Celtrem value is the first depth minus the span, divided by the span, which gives -1.2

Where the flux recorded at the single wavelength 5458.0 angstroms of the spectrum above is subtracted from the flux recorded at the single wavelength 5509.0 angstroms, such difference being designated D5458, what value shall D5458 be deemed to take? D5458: 0.57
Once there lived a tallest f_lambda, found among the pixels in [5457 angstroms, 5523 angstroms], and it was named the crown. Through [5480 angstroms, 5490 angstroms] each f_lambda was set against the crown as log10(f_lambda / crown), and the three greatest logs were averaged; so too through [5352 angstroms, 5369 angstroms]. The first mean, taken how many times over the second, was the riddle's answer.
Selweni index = -0.73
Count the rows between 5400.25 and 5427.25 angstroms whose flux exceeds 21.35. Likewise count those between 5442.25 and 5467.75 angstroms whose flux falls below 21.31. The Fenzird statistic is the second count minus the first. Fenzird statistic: 11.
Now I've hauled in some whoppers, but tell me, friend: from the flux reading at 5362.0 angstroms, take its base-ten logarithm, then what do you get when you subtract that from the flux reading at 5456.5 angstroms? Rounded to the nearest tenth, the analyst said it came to 18.9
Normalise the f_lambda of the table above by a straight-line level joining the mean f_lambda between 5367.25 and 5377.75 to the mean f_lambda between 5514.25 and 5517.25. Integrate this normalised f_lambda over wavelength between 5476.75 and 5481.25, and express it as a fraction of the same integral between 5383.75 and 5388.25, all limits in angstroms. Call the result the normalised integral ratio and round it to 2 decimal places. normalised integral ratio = 0.99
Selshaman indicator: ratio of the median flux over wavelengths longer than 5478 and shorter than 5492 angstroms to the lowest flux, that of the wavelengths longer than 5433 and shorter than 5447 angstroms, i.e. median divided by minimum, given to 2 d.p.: 1.02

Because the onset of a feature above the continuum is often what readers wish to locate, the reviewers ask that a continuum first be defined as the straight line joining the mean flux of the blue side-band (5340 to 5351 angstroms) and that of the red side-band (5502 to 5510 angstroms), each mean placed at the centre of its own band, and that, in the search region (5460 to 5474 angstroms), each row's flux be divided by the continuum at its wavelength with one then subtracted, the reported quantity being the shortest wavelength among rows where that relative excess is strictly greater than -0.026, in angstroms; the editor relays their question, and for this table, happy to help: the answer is 5464.0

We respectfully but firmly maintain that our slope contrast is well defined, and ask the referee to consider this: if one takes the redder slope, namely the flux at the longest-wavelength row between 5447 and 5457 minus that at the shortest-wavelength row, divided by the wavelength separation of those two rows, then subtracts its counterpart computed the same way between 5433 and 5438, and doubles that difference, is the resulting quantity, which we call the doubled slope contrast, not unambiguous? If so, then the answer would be 0.13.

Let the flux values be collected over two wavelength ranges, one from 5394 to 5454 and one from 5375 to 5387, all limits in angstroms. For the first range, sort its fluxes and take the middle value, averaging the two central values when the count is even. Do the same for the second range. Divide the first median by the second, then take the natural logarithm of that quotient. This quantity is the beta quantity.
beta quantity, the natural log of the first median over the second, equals -0.058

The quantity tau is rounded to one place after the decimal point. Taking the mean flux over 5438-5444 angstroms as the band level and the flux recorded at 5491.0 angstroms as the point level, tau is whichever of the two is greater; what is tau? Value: 20.4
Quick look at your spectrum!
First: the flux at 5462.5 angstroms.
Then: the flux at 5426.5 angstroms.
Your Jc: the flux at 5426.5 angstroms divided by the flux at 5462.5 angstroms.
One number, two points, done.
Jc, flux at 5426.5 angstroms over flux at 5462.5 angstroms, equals 1.01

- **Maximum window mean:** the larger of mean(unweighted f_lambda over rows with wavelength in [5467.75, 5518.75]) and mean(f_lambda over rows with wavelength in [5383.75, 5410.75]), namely 21.7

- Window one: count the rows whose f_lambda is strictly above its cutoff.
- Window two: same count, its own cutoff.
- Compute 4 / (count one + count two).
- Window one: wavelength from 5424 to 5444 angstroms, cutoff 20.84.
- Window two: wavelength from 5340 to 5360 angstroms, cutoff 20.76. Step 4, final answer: 0.24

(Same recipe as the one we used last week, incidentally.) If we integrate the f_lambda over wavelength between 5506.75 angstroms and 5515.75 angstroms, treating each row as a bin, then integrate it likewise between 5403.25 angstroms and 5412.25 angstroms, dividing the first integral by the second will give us 0.97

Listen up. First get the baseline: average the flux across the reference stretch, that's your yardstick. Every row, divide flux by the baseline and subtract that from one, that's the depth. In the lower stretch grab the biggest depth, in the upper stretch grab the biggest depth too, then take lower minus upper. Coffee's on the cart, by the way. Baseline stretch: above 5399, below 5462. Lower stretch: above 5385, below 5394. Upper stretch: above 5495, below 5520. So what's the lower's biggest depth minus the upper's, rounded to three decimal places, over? -0.067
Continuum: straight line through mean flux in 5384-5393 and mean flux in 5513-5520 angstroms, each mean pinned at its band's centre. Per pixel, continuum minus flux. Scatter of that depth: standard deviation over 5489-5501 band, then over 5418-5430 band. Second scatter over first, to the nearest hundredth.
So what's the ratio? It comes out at 0.60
